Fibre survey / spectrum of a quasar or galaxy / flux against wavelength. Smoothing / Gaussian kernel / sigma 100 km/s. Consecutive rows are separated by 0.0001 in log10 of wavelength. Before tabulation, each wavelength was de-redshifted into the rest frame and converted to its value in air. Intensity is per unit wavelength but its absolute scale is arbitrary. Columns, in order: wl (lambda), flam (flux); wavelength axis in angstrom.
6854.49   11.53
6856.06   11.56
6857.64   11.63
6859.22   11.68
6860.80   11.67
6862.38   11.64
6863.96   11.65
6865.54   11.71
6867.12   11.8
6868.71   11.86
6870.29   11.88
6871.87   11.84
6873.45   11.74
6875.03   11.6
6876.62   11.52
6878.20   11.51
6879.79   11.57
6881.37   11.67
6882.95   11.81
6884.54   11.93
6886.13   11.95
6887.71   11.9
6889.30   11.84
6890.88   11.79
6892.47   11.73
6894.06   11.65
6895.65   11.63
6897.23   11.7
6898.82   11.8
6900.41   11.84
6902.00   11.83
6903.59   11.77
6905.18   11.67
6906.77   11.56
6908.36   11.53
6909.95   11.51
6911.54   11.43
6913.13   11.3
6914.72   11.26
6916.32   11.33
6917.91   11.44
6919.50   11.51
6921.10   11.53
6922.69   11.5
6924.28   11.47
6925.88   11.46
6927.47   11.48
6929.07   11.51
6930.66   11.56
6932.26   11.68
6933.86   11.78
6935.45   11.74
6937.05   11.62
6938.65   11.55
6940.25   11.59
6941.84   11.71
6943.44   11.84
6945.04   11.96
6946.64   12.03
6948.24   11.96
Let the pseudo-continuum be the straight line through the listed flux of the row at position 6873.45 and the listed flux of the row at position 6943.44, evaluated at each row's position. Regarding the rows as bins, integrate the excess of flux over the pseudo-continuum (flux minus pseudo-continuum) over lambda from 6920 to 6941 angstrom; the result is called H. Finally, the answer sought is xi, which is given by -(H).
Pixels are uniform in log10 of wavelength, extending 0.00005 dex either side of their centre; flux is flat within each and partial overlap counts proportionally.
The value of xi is 5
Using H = -5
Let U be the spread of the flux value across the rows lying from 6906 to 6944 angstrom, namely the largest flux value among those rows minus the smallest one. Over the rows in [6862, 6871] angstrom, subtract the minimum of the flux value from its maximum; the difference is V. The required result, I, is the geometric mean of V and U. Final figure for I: 0.373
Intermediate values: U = 0.58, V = 0.24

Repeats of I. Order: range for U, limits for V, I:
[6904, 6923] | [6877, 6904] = 0.425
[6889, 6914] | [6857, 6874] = 0.367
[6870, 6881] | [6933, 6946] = 0.389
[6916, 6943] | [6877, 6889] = 0.445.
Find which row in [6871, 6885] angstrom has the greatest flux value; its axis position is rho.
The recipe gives 6884.54 angstrom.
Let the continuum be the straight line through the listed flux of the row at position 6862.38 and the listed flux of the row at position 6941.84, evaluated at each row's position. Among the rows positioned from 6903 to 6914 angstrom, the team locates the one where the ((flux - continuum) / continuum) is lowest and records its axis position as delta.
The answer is 6913.13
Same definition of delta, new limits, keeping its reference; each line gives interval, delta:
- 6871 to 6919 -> 6914.72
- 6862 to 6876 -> 6875.03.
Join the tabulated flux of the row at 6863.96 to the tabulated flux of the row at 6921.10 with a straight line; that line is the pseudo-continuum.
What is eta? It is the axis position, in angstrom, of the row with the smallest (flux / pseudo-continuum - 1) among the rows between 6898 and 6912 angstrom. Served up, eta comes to 6911.54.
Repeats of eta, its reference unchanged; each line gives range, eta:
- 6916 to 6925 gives 6916.32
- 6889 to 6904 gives 6895.65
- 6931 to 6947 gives 6938.65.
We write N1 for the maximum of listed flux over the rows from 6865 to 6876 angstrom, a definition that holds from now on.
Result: 11.88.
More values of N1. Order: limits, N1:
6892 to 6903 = 11.84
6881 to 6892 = 11.95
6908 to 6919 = 11.53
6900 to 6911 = 11.84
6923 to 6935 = 11.78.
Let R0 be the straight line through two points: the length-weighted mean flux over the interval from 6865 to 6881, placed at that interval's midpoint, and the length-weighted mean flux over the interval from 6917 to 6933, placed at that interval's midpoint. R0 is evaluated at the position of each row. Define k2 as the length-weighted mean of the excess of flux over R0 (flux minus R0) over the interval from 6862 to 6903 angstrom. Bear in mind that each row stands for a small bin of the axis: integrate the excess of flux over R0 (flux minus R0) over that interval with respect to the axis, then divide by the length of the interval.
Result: 0.08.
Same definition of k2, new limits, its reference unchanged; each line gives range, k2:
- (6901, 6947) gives 0.07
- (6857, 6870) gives -0.02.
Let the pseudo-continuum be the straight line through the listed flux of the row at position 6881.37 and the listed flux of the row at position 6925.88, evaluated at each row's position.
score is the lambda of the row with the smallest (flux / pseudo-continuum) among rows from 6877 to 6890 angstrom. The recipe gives 6878.20 angstrom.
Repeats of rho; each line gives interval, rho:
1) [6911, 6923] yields 6921.10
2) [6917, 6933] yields 6932.26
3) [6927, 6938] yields 6933.86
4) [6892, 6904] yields 6900.41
